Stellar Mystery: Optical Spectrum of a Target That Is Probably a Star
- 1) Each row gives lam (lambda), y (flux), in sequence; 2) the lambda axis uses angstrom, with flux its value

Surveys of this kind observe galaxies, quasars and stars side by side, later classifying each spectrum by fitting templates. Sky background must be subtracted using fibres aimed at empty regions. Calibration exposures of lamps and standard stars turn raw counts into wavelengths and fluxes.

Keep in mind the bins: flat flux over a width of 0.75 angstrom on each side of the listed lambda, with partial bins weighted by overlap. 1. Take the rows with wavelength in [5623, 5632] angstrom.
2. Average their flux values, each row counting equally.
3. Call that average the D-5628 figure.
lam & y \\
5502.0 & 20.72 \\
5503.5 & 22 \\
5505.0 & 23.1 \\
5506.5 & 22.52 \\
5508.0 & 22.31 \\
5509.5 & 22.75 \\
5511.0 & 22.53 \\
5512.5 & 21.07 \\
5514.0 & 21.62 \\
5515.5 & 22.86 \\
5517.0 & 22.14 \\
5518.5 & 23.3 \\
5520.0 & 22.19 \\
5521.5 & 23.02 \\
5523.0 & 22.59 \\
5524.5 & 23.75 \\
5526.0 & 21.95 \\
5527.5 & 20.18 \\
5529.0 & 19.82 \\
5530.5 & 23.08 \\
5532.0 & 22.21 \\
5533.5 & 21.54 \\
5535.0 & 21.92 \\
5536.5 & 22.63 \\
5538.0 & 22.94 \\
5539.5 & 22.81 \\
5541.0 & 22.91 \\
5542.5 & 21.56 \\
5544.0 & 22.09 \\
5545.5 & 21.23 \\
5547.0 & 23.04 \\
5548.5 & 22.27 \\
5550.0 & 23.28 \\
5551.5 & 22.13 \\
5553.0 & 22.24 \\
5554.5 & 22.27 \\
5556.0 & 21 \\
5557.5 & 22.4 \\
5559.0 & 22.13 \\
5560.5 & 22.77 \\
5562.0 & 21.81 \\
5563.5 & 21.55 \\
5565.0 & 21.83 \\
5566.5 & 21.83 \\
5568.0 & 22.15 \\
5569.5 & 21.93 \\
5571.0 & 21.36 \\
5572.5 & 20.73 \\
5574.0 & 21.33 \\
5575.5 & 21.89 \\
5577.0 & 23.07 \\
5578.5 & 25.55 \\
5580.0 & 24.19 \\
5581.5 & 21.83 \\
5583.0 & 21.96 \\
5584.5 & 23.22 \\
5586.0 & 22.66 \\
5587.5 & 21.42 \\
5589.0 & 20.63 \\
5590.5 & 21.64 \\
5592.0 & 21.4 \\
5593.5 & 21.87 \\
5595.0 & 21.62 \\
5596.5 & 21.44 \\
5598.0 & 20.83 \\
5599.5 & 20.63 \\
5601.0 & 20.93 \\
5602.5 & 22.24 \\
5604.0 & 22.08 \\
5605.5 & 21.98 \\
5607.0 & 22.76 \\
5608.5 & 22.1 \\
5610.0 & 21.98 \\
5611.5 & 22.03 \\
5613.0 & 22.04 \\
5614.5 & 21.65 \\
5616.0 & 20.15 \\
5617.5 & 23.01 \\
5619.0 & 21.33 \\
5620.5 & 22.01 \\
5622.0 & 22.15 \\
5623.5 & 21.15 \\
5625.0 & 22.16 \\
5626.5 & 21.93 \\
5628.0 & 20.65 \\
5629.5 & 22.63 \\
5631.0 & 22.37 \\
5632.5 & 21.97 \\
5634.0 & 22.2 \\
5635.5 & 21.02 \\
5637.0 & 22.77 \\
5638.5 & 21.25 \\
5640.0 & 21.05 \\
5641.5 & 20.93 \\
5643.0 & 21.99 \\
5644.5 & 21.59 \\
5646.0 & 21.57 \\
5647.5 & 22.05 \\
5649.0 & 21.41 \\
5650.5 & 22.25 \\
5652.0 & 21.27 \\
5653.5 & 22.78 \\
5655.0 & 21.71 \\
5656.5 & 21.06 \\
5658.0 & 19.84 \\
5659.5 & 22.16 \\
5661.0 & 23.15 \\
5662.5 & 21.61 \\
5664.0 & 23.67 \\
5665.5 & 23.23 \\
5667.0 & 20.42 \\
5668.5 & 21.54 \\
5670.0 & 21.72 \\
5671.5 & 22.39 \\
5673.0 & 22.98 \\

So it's 21.8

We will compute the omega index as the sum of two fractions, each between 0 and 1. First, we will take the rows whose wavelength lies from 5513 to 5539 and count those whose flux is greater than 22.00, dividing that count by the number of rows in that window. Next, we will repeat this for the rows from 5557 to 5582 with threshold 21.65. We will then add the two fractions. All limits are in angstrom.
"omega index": 1.41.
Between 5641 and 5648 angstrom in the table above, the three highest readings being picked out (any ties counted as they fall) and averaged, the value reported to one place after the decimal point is 21.9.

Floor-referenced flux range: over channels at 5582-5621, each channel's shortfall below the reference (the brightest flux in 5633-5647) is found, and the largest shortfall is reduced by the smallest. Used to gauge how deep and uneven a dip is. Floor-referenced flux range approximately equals 3.1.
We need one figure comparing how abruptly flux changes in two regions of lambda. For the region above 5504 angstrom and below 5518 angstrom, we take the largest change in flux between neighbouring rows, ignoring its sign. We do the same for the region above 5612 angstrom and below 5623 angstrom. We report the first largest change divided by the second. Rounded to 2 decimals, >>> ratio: 0.51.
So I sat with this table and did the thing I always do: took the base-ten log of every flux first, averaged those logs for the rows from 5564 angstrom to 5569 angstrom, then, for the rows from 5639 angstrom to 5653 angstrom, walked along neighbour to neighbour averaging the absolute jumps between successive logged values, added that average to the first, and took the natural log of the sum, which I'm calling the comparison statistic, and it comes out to 0.302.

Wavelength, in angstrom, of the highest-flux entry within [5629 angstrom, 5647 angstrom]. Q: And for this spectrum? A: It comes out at 5637.0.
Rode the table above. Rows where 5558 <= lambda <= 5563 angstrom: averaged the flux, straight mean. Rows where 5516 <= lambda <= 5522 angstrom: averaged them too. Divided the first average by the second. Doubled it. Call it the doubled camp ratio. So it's 1.96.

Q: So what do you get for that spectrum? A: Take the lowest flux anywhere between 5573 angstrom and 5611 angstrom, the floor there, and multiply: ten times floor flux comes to 206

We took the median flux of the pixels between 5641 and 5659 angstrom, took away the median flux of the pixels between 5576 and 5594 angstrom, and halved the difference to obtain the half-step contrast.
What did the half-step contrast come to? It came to -0.17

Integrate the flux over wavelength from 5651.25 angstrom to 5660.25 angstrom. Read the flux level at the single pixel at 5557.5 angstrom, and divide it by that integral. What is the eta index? 0.116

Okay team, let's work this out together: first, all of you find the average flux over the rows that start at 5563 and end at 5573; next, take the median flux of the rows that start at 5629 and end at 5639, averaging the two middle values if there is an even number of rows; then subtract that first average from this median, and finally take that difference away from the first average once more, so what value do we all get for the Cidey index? 21.1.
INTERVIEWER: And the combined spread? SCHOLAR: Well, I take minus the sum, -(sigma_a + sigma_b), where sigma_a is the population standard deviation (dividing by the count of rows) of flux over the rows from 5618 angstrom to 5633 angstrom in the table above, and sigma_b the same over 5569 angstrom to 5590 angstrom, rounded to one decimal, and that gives -1.9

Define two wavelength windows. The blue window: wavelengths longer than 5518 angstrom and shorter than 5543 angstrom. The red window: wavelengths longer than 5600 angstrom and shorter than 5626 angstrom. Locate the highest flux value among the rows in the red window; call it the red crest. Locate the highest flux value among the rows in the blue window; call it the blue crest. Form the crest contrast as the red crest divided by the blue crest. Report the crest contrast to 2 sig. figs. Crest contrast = 0.97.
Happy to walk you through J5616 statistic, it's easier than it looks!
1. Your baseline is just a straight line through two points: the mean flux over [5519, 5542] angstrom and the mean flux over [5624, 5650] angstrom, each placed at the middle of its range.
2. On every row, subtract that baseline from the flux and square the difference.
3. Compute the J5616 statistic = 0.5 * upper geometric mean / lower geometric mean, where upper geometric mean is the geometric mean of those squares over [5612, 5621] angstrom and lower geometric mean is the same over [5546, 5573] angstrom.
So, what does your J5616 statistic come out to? 1.6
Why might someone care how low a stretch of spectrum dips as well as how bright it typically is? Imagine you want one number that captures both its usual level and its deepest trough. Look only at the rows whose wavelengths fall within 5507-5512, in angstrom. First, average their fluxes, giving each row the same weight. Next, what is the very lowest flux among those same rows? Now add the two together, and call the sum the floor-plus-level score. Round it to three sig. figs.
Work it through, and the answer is 44.8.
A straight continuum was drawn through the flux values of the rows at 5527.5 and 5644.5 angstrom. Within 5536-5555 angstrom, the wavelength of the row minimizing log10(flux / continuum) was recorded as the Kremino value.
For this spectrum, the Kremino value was 5545.5 angstrom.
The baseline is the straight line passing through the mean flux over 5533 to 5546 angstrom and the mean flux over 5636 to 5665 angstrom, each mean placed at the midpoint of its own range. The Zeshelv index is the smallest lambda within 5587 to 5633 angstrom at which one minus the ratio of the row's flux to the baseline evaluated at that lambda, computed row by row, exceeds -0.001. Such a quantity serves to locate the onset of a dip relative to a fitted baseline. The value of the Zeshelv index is 5587.5 angstrom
